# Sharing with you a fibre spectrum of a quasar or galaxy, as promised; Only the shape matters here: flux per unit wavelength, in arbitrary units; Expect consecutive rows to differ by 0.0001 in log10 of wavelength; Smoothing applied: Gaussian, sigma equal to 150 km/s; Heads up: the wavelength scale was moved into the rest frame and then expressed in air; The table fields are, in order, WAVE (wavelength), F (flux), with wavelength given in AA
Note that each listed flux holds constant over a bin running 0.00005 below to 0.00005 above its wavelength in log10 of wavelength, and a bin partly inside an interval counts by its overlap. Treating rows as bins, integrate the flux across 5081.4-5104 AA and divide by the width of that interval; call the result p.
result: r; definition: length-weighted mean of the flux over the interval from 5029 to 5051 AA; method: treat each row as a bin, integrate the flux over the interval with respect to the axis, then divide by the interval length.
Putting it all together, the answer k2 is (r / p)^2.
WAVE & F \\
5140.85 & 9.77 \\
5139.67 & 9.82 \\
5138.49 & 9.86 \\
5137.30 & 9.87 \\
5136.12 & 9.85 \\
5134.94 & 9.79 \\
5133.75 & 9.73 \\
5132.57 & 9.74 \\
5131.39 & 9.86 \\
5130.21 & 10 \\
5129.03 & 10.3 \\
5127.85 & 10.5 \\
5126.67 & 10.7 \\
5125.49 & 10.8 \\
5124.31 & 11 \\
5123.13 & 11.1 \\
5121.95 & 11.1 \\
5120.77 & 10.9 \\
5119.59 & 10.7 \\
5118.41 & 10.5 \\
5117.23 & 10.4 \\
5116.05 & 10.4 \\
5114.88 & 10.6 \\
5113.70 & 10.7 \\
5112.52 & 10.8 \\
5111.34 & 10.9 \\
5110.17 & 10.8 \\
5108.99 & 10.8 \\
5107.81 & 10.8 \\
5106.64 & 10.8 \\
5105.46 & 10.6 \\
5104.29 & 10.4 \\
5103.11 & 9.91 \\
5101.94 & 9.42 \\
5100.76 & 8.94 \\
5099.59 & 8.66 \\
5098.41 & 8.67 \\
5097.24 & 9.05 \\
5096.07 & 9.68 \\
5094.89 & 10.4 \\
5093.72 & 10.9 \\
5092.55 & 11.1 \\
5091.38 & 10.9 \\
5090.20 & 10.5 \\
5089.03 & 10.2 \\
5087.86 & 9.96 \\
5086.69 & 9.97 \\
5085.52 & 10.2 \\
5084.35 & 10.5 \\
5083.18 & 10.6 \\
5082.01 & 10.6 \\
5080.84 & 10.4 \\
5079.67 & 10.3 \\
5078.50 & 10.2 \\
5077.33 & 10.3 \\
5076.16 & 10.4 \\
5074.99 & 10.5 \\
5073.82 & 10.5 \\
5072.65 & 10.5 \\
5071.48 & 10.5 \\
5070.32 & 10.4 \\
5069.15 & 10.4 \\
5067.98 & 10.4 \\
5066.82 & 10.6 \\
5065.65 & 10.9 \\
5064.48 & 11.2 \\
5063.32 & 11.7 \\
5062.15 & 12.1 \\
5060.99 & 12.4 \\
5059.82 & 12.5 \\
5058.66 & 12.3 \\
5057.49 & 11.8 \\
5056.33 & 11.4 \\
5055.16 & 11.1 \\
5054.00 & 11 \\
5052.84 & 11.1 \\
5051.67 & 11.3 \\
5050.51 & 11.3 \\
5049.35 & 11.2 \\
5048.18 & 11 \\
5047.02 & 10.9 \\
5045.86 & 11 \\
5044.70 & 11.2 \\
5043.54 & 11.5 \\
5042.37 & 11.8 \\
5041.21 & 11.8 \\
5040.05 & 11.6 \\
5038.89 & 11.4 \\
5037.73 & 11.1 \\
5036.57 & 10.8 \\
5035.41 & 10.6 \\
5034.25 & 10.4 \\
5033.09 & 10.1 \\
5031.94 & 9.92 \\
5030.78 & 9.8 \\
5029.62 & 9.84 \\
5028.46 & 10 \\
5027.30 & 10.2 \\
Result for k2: 1.19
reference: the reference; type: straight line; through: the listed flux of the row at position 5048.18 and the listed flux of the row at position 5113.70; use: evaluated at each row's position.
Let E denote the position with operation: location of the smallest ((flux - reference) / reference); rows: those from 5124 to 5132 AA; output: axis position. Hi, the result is 5131.39 AA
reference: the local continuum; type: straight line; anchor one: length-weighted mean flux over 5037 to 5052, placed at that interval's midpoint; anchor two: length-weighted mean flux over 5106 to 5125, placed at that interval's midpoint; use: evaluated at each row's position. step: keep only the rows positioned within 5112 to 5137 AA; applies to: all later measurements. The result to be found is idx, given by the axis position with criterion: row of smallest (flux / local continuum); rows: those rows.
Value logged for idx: 5133.75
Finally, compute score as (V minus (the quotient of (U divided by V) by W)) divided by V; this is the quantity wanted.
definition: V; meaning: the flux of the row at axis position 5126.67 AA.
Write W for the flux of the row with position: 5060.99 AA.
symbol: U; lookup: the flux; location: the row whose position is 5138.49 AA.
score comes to 0.993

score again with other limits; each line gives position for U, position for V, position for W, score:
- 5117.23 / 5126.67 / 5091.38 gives 0.992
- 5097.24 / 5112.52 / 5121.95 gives 0.993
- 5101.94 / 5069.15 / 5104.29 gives 0.992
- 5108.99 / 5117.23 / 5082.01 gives 0.991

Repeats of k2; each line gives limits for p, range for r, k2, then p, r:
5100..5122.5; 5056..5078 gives 1.12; 10.5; 11.1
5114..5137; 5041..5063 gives 1.22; 10.4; 11.5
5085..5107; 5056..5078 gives 1.23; 10.0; 11.1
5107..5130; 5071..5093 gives 0.95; 10.7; 10.4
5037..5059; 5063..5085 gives 0.87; 11.3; 10.6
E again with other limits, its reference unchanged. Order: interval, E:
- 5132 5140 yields 5133.75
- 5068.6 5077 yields 5069.15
